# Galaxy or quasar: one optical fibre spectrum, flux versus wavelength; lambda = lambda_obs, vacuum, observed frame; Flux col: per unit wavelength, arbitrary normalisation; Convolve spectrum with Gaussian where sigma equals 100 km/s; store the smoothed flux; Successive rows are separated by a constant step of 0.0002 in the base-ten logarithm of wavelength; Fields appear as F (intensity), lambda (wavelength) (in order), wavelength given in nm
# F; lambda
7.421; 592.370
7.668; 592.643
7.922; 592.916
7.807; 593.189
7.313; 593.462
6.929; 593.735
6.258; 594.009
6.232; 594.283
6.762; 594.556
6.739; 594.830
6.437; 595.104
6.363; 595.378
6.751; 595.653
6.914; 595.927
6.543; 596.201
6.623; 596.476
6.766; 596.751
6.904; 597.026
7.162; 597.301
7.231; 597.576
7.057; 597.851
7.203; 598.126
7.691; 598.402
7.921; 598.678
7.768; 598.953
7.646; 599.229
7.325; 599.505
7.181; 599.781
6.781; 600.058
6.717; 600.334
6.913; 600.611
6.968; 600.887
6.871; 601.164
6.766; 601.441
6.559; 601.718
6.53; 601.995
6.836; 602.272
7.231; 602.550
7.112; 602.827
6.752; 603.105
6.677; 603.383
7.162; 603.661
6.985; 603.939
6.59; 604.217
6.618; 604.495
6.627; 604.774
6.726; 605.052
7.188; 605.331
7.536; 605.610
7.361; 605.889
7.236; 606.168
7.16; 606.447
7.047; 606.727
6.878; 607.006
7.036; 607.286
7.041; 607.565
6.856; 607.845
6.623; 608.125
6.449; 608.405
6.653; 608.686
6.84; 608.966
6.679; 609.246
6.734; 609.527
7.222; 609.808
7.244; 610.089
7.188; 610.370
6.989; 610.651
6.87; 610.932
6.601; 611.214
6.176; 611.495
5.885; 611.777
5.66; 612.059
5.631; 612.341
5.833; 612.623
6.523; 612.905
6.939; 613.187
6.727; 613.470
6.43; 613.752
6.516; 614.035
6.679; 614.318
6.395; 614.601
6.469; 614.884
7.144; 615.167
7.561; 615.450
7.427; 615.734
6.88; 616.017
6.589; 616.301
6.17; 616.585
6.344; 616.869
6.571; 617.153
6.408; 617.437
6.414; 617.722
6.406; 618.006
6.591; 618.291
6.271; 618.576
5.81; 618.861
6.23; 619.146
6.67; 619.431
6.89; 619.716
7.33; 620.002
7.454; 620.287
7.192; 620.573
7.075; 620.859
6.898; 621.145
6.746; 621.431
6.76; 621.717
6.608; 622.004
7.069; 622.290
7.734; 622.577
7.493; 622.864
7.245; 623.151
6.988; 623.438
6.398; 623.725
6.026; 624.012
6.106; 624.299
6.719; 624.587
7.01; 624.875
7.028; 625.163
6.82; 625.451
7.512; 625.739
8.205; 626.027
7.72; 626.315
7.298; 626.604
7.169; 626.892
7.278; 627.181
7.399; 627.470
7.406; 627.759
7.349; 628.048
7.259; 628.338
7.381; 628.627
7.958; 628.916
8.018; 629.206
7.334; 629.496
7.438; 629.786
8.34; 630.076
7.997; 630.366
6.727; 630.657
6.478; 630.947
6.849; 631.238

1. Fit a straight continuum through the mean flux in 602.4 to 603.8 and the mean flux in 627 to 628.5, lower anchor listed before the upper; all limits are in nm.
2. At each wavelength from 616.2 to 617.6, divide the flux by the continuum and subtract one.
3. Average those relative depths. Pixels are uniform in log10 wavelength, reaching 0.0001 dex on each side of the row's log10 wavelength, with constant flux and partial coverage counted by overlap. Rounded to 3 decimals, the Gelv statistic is -0.107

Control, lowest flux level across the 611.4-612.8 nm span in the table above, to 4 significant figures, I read 5.631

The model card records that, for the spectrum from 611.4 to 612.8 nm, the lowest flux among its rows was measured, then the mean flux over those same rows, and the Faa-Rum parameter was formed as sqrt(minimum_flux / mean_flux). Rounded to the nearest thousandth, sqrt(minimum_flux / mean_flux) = 0.982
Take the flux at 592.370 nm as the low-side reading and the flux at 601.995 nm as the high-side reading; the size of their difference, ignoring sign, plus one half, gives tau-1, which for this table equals 1.4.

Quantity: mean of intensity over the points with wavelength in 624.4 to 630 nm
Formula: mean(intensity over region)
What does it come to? 7.4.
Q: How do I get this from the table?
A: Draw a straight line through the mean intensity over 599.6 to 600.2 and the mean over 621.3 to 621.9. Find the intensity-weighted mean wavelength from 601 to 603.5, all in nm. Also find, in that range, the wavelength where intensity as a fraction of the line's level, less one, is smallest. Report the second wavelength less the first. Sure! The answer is -0.28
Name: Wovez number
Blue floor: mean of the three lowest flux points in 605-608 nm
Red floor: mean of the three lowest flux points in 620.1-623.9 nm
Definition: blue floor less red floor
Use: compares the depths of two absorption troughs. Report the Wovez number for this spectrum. 0.2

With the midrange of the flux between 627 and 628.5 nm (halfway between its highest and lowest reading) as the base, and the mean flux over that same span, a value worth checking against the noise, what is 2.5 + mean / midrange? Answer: 3.50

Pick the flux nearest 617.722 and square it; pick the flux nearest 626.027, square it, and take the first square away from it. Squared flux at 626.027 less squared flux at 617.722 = 26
